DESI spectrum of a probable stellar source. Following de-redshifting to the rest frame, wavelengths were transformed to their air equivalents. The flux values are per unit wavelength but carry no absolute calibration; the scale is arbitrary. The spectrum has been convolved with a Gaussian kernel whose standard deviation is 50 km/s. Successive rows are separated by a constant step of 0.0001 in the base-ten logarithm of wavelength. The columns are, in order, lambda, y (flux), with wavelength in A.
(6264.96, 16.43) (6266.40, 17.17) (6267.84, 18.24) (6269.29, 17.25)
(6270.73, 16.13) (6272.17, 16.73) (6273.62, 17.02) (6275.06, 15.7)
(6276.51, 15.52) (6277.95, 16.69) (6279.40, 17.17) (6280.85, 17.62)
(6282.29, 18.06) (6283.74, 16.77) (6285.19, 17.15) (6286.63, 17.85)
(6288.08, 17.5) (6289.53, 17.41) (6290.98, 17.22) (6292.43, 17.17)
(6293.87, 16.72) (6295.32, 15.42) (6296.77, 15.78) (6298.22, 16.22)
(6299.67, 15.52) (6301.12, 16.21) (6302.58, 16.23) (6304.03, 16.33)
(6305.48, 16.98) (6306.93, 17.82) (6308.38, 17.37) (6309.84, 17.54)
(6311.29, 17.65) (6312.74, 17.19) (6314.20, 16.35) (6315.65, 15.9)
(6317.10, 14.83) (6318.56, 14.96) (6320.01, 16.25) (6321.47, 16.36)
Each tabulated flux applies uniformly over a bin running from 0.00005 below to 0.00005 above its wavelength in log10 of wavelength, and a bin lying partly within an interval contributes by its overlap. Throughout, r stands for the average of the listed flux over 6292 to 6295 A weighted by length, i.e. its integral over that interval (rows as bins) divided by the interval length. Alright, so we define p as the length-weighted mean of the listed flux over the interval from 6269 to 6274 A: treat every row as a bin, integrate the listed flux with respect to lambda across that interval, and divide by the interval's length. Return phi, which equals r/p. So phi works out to 1.00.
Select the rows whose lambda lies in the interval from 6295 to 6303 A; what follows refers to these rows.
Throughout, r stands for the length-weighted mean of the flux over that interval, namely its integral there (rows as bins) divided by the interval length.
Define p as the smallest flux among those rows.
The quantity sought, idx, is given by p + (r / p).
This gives 16.5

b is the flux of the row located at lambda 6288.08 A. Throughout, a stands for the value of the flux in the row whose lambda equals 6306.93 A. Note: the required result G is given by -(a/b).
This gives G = -1.02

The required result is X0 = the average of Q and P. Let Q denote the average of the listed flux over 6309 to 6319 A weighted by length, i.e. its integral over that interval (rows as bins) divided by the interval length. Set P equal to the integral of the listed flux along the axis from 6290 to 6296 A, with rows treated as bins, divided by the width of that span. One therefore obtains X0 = 16.5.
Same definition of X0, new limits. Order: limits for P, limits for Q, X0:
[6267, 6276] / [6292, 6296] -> 16.6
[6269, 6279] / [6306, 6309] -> 17.0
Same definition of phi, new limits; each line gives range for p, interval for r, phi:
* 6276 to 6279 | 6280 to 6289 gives 1.07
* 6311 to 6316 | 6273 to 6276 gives 0.97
